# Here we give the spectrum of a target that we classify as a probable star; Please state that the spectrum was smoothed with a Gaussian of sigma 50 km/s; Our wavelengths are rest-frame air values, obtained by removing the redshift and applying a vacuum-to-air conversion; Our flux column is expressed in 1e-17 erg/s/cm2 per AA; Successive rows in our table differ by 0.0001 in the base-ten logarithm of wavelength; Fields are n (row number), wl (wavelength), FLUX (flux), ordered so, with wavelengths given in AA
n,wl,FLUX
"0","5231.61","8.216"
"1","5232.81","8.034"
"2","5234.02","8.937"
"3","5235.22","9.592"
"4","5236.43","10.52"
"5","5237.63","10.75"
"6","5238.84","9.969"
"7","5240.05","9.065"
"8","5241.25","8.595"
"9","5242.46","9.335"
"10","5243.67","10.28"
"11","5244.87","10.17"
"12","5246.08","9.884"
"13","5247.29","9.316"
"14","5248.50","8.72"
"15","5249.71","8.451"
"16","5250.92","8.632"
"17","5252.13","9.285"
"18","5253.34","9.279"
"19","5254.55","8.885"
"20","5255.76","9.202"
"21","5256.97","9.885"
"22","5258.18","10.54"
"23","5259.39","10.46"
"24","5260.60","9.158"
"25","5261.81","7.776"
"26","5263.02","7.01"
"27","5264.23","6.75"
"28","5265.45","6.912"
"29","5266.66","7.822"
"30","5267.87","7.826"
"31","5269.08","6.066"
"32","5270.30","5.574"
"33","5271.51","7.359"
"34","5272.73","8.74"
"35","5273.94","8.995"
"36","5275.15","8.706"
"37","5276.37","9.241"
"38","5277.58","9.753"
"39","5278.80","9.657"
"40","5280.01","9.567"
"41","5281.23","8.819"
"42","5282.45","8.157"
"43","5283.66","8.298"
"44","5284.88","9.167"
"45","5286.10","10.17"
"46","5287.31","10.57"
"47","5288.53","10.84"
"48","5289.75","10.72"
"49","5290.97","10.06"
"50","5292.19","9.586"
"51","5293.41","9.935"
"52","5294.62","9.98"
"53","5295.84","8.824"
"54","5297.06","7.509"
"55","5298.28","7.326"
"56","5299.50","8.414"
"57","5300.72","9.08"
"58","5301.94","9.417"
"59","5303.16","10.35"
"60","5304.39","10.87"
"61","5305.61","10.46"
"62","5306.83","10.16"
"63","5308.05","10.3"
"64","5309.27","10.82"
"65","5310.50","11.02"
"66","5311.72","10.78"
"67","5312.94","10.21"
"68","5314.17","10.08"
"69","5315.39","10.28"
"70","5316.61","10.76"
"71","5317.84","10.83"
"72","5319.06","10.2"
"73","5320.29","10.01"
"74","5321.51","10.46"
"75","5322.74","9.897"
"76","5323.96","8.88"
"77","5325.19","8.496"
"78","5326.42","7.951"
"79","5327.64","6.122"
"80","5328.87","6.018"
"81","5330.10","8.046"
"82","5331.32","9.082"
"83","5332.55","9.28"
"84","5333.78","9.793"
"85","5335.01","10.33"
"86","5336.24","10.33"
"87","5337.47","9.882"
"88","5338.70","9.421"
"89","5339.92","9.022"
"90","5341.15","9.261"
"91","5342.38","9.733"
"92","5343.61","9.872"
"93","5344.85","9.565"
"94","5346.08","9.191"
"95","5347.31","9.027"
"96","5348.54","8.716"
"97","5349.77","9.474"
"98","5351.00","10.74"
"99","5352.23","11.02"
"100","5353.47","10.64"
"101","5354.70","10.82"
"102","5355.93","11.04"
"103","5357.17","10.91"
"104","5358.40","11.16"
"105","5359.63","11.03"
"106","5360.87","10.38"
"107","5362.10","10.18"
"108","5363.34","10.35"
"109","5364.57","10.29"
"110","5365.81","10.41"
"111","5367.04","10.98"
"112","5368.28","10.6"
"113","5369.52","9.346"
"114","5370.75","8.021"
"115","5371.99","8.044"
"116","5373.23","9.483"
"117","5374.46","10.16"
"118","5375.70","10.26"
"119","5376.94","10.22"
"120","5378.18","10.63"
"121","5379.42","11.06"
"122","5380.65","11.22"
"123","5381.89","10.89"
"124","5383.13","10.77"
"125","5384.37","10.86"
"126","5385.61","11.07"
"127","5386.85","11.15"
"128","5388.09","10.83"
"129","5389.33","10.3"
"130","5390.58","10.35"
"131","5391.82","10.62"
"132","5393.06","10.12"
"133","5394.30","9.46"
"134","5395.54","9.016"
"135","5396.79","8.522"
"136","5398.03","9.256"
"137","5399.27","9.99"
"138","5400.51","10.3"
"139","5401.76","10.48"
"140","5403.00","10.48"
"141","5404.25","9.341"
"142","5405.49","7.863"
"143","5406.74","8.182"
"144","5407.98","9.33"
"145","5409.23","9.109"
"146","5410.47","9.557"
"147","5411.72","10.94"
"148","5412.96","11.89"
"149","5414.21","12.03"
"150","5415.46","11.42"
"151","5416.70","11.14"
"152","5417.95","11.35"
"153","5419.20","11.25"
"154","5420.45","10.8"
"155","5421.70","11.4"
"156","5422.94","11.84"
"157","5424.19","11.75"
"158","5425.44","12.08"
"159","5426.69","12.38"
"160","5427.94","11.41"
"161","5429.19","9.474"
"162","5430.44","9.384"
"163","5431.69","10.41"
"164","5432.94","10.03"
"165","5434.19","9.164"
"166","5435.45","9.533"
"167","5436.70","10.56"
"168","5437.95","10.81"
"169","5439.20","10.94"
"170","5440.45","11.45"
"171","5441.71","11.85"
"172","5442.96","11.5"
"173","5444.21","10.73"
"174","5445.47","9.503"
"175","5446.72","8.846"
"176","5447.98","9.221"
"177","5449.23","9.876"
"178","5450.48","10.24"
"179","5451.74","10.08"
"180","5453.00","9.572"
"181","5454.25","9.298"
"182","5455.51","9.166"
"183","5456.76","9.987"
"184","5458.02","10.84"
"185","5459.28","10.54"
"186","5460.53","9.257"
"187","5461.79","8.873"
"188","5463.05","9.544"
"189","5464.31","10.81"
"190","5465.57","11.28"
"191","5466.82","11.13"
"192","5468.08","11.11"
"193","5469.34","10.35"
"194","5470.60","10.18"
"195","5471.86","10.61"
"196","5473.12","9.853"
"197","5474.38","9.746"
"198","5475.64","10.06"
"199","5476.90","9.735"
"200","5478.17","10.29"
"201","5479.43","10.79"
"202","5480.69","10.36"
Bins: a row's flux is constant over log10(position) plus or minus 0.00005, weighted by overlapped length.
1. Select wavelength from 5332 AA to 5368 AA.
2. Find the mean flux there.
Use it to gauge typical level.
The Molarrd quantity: 10.1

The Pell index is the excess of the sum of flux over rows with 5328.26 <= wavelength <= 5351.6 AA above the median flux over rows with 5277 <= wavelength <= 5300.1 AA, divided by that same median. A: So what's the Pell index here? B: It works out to 17.4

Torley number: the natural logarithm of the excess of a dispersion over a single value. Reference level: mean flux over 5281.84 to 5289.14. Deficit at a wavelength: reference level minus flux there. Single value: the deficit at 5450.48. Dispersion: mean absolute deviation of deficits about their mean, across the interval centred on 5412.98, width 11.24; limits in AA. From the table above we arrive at 0.50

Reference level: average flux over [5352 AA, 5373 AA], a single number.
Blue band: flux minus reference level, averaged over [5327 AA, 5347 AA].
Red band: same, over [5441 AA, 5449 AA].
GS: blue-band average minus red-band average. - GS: -1.2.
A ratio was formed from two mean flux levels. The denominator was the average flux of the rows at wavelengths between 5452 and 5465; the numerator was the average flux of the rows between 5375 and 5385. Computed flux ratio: 1.10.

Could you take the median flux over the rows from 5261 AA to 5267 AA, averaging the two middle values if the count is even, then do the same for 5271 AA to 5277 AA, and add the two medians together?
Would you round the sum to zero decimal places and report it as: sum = 16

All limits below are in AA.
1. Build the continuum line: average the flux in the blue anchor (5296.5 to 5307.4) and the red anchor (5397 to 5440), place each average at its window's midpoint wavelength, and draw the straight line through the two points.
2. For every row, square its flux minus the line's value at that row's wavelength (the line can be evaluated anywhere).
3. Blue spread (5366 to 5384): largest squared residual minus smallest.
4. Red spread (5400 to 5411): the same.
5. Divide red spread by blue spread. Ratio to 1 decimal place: 1.6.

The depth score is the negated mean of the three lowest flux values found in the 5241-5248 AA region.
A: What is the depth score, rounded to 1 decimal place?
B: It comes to -9.1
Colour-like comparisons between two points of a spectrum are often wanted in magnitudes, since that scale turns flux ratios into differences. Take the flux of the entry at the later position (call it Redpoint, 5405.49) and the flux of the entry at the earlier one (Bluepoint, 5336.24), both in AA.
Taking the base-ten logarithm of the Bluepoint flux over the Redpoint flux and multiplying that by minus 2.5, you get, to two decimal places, -0.30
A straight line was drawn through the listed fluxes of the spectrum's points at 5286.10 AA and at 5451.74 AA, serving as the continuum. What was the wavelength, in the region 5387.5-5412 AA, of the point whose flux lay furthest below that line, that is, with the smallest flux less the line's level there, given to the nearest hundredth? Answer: 5405.49 AA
